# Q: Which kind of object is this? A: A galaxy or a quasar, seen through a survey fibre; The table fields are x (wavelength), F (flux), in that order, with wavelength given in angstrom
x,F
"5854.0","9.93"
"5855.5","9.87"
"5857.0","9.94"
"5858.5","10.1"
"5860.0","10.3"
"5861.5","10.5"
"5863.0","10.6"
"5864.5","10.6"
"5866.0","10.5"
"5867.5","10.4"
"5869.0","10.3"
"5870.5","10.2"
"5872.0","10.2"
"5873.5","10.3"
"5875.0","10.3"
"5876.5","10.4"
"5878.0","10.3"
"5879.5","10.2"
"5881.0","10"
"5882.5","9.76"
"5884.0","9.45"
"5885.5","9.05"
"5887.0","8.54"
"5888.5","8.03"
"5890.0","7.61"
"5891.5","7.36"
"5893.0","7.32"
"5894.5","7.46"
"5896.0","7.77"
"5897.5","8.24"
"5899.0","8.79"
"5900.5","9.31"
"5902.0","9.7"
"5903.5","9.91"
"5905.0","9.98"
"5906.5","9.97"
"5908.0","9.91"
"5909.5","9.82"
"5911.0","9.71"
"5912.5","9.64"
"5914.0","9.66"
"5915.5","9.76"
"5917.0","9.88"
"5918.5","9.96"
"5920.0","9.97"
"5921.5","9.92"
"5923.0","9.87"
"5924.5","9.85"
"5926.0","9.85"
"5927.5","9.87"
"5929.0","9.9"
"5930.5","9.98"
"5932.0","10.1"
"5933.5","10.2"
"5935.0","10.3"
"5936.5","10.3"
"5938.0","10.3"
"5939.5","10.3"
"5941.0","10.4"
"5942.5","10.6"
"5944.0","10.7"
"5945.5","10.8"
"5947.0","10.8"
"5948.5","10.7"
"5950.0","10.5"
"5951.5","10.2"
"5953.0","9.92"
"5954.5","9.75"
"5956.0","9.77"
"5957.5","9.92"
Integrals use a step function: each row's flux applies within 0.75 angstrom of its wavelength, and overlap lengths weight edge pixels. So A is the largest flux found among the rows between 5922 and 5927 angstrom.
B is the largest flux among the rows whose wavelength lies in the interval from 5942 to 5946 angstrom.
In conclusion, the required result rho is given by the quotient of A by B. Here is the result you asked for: 0.91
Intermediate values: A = 9.87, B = 10.8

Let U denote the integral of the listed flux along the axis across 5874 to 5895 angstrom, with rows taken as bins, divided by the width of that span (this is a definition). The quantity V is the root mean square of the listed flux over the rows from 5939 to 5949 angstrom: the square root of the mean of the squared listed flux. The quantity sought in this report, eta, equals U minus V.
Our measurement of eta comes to -1.6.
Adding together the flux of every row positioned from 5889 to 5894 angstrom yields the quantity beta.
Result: 22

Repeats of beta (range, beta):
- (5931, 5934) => 20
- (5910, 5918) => 49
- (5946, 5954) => 52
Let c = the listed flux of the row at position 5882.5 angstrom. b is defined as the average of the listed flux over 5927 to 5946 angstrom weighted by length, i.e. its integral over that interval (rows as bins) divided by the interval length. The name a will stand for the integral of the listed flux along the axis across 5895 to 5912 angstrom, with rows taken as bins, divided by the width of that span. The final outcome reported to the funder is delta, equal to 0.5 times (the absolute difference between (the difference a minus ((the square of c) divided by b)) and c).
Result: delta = 4.8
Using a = 9.3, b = 10.3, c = 9.76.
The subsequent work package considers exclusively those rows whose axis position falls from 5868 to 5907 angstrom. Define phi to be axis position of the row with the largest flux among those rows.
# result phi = 5876.5 angstrom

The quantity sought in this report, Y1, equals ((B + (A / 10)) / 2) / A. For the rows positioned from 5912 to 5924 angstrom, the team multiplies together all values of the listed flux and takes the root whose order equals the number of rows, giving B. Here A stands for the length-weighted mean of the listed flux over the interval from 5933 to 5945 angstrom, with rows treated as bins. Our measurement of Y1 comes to 0.523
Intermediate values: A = 10.40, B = 9.8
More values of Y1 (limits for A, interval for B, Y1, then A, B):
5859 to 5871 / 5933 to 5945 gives 0.548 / 10.42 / 10.4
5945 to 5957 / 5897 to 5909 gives 0.510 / 10.29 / 9.5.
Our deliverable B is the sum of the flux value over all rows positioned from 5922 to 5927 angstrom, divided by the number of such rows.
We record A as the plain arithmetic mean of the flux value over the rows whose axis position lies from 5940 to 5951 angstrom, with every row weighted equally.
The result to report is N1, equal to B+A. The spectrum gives 20.5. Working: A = 10.6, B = 9.9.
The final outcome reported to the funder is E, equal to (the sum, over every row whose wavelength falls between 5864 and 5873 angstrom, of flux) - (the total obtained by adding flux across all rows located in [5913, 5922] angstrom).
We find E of 3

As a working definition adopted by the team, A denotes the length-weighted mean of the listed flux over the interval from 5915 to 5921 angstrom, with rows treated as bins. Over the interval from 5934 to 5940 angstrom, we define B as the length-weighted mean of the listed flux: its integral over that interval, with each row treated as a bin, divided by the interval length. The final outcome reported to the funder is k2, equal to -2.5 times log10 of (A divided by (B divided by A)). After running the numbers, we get -2.45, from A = 9.9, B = 10.3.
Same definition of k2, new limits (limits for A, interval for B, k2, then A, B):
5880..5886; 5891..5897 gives -2.72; 9.6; 7.5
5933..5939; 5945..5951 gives -2.49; 10.3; 10.7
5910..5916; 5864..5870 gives -2.39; 9.7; 10.4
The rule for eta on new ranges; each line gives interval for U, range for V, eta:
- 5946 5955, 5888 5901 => 2.3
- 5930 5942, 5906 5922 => 0.4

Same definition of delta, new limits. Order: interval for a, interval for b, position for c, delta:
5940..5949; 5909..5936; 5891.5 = 1.1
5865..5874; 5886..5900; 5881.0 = 6.1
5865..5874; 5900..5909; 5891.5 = 1.3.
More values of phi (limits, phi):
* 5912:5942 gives 5941.0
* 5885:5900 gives 5885.5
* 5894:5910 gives 5905.0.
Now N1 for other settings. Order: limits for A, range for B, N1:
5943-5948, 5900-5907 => 20.5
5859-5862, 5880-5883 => 20.3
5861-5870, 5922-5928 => 20.3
